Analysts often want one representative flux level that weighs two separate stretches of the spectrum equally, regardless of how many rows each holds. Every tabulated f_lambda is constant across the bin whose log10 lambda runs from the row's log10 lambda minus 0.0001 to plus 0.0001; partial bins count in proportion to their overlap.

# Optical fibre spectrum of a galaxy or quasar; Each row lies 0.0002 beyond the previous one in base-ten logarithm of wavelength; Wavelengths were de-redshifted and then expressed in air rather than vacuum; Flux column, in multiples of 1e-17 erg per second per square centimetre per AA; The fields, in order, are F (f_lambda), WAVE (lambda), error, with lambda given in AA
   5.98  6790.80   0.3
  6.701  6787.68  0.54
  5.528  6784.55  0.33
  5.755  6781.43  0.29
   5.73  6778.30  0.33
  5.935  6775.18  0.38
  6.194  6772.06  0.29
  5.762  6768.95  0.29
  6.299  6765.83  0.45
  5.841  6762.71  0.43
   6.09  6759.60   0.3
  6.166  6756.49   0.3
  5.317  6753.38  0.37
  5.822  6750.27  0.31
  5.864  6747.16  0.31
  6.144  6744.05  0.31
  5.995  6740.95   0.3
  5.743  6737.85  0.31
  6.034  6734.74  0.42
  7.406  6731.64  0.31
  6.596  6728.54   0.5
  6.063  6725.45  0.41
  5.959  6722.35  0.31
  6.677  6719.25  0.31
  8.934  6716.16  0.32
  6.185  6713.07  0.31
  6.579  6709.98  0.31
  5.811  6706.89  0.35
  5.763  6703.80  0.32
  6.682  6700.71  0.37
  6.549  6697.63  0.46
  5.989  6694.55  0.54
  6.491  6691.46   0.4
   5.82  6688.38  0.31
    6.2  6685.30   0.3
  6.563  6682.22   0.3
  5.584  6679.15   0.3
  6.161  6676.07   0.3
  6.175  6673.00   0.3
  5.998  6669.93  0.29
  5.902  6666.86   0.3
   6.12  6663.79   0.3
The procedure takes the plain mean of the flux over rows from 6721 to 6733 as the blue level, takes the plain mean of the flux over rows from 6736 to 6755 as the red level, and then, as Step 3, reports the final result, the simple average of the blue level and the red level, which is 6.16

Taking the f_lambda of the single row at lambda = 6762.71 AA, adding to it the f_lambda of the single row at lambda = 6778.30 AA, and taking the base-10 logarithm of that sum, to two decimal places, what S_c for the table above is 1.06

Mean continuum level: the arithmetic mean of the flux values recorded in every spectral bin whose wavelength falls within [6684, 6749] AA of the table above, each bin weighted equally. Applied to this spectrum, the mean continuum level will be 6.4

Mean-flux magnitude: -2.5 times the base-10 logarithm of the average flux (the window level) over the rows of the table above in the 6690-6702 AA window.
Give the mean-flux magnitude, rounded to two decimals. -2.02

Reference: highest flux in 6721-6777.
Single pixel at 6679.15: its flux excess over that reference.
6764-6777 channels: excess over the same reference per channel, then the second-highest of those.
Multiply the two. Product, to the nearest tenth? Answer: 2.2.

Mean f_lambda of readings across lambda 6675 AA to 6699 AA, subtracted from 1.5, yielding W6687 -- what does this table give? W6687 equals -4.67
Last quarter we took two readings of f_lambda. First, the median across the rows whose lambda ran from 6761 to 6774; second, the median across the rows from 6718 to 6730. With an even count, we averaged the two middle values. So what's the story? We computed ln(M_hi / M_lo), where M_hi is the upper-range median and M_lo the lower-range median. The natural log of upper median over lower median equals -0.05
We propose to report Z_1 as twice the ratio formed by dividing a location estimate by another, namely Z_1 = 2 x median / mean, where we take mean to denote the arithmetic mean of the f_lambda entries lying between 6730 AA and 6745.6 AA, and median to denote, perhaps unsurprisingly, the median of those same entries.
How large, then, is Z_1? 1.93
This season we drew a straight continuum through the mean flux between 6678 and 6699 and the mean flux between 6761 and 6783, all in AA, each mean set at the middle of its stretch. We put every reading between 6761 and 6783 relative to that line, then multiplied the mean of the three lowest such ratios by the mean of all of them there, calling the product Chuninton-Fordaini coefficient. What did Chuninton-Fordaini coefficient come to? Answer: 0.971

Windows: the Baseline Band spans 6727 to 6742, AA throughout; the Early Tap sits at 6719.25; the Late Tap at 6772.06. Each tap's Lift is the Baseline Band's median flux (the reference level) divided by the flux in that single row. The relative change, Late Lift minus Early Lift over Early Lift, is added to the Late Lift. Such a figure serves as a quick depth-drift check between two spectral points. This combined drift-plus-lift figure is 1.05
